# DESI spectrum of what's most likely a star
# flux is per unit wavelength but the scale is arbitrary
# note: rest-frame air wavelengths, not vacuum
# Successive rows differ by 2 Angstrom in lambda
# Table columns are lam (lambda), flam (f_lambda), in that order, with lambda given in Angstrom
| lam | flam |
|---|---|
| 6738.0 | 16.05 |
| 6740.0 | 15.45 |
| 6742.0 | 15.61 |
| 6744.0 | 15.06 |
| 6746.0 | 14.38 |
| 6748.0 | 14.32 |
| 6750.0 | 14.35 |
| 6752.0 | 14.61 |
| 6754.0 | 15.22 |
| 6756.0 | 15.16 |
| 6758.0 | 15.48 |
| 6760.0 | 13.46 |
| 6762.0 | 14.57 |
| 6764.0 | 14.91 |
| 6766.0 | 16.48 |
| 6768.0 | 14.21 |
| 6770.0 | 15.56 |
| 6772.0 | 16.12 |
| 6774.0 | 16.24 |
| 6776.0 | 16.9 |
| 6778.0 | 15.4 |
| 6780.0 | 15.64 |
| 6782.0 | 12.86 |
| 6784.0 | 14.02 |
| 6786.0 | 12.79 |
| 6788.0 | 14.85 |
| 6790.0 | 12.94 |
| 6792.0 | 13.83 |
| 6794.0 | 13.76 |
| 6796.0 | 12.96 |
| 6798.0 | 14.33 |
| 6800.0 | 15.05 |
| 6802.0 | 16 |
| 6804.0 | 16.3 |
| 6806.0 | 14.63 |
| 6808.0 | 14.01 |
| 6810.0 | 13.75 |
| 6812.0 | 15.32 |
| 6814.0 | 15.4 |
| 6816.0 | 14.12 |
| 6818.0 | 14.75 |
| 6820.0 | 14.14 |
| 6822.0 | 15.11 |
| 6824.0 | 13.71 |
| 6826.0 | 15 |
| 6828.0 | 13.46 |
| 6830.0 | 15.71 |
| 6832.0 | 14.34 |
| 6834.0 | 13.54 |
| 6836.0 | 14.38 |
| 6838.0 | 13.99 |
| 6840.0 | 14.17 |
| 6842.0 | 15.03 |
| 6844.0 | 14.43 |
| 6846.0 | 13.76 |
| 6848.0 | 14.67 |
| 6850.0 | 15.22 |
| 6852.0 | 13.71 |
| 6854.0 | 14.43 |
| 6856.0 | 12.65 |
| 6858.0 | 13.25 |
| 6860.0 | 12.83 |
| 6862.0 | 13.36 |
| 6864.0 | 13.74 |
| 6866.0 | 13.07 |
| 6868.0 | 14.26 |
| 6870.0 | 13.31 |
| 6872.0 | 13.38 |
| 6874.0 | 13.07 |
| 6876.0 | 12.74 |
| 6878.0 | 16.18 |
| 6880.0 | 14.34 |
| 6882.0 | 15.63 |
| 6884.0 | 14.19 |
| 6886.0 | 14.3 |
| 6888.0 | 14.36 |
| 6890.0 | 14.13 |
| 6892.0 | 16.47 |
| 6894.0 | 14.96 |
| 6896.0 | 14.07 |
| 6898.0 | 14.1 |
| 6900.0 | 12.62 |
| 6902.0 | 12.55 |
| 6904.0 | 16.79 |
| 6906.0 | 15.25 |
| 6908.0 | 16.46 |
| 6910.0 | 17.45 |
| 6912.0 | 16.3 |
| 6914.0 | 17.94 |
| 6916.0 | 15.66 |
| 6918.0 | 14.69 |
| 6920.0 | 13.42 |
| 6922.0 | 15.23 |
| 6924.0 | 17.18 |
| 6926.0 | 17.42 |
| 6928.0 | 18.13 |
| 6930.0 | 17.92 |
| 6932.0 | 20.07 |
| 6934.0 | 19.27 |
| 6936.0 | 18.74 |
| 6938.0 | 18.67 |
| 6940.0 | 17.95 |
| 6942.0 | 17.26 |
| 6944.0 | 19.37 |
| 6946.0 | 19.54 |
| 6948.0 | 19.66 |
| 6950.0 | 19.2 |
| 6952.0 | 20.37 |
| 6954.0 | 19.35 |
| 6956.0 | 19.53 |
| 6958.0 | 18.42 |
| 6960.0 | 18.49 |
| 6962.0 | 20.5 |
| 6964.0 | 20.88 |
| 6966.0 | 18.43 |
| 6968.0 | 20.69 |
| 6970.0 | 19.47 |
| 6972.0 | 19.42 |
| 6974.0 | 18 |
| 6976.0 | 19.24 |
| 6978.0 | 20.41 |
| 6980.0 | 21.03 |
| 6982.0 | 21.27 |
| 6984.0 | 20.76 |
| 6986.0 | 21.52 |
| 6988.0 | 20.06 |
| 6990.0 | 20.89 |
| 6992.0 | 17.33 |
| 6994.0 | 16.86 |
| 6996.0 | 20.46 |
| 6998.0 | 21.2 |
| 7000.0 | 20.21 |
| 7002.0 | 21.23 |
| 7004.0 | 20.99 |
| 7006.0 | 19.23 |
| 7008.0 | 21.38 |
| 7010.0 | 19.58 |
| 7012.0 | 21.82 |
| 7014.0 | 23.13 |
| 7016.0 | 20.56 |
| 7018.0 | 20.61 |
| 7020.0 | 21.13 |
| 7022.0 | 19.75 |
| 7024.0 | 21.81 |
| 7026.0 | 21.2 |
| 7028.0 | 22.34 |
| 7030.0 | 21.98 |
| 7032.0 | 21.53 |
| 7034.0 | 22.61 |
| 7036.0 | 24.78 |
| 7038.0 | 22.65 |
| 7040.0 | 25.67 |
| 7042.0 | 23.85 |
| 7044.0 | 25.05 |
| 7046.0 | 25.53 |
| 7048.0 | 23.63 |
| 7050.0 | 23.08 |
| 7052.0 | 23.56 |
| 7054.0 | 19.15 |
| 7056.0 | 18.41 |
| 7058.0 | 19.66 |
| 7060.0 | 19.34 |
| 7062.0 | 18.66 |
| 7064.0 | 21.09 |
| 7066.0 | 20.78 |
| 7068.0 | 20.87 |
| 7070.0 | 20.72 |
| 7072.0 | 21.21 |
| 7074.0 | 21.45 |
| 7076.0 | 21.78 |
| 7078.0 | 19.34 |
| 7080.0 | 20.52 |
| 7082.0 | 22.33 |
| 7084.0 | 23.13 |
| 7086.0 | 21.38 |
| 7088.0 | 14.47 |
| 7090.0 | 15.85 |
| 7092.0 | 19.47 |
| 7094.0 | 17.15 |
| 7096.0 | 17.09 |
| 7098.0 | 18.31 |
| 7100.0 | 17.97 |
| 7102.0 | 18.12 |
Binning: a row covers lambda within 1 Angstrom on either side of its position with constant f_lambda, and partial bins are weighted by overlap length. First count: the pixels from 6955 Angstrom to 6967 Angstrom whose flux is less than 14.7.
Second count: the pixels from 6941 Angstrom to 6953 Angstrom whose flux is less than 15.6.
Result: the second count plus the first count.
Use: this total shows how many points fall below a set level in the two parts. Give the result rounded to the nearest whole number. 0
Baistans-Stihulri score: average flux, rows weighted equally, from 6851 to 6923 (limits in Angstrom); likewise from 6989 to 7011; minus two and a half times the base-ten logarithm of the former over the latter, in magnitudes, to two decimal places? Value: 0.35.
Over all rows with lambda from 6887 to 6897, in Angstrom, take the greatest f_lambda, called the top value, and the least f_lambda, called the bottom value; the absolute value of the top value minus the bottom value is 2.4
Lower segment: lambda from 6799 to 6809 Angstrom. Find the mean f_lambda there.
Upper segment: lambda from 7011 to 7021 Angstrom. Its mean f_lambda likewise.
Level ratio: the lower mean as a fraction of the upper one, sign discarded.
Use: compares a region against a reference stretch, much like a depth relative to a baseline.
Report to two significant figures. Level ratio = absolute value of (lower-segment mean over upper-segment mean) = 0.71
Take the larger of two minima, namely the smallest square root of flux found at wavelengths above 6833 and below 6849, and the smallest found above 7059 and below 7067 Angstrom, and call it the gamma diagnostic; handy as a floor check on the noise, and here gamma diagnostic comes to 4.3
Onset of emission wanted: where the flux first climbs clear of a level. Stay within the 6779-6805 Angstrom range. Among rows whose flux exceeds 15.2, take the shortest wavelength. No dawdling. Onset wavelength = 6780.0 Angstrom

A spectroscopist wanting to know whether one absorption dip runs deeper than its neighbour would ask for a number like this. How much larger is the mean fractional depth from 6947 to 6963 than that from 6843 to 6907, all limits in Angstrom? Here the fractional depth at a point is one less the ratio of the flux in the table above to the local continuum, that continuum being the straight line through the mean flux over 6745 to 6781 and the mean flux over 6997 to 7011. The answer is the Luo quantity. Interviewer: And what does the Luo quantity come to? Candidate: -0.20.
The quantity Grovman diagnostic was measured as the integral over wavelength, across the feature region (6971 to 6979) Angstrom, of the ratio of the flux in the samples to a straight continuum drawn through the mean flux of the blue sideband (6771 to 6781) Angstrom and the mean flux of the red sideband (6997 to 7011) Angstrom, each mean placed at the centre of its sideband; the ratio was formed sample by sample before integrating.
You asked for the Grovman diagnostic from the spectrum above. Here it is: 7.7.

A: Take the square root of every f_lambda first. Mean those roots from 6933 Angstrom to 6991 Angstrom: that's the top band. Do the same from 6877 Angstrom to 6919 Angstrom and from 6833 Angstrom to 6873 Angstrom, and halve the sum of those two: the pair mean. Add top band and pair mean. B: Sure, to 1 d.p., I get 8.2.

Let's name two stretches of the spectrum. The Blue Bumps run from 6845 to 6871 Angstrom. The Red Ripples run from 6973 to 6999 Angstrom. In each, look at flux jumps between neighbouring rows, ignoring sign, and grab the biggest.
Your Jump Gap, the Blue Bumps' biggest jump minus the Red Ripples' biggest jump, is -1.8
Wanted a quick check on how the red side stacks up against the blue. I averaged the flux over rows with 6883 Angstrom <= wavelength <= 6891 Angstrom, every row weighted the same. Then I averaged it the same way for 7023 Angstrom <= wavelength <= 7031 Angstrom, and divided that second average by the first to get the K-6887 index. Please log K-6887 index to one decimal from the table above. 1.5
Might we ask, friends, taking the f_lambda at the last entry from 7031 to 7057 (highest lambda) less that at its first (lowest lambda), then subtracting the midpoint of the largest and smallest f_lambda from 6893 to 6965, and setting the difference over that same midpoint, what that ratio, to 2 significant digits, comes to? -1.2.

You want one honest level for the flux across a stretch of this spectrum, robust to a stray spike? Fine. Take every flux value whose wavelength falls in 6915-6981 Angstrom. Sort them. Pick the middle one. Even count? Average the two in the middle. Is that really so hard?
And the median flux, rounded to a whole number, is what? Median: 19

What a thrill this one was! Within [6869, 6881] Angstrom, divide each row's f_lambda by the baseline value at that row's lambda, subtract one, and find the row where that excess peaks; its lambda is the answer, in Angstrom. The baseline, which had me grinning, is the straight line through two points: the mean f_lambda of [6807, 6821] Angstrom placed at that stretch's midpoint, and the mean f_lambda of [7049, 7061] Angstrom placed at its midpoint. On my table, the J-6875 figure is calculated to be 6878.0 Angstrom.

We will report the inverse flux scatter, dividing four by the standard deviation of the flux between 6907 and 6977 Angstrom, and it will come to 2.3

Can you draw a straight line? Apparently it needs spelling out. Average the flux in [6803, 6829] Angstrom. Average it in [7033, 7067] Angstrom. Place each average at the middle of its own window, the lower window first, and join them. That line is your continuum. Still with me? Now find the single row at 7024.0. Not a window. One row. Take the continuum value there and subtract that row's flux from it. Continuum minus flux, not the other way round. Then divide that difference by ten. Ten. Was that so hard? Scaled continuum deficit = -0.05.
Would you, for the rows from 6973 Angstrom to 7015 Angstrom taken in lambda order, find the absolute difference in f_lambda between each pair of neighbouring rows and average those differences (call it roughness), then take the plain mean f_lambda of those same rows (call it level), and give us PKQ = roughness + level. 21.6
